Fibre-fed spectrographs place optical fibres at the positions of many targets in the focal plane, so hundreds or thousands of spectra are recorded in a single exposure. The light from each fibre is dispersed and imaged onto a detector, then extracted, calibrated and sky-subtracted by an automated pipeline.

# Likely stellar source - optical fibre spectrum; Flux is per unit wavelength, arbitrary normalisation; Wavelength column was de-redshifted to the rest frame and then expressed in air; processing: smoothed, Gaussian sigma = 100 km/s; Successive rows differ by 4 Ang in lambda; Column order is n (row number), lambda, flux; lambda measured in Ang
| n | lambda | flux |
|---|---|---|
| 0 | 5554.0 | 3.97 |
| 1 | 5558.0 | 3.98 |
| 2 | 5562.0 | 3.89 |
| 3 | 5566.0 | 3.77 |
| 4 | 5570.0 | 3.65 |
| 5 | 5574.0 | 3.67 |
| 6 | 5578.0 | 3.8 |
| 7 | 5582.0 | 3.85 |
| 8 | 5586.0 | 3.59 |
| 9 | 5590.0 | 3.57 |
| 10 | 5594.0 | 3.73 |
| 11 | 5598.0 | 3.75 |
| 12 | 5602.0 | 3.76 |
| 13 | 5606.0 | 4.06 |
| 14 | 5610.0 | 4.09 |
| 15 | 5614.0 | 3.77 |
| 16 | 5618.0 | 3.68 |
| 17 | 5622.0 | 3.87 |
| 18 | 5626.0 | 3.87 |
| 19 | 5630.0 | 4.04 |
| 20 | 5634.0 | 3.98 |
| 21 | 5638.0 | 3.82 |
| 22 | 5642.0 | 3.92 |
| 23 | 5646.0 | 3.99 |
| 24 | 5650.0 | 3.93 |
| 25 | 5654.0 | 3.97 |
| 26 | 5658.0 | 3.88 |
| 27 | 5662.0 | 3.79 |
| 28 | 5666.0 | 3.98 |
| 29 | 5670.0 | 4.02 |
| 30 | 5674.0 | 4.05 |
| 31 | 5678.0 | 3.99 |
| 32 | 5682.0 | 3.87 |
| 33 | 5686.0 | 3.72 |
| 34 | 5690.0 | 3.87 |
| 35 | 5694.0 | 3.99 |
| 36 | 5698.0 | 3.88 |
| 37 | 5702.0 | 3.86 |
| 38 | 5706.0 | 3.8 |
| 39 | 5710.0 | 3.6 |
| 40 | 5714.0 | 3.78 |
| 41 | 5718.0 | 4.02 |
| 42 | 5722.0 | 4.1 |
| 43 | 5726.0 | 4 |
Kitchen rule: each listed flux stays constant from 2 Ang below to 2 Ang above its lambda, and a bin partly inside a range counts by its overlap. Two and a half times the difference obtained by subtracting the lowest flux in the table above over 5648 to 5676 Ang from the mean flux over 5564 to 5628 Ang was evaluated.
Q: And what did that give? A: 0.0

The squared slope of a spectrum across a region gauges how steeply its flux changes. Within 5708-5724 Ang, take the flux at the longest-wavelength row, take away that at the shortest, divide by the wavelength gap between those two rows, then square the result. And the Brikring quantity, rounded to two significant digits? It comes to 0.0017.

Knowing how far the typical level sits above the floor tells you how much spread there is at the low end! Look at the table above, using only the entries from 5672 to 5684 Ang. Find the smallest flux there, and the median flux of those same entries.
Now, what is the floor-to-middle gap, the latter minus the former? 0.12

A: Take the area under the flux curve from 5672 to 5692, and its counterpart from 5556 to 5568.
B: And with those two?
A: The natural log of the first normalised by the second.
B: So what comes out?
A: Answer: 0.52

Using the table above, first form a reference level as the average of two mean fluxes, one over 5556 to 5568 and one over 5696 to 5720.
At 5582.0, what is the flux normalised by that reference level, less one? 0.000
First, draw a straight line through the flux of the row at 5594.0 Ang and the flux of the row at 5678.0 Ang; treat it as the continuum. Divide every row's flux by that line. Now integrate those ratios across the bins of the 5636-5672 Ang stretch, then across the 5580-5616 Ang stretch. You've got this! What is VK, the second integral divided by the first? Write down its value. 1.01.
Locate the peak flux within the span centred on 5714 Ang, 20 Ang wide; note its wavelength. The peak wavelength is 5722.0 Ang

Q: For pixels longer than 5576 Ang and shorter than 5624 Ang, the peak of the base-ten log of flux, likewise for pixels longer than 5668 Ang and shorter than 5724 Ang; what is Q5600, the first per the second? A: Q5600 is 1.00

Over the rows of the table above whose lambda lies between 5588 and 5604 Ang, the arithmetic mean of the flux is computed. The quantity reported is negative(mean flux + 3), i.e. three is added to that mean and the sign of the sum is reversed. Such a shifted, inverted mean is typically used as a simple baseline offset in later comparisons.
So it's -6.70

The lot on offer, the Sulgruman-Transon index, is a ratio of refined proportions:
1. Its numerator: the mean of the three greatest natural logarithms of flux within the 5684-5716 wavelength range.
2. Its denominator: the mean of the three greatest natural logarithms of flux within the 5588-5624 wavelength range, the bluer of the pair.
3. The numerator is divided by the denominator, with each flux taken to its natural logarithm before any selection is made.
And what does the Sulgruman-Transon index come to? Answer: 0.98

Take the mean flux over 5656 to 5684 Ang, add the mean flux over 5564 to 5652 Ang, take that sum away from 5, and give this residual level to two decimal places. -2.77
